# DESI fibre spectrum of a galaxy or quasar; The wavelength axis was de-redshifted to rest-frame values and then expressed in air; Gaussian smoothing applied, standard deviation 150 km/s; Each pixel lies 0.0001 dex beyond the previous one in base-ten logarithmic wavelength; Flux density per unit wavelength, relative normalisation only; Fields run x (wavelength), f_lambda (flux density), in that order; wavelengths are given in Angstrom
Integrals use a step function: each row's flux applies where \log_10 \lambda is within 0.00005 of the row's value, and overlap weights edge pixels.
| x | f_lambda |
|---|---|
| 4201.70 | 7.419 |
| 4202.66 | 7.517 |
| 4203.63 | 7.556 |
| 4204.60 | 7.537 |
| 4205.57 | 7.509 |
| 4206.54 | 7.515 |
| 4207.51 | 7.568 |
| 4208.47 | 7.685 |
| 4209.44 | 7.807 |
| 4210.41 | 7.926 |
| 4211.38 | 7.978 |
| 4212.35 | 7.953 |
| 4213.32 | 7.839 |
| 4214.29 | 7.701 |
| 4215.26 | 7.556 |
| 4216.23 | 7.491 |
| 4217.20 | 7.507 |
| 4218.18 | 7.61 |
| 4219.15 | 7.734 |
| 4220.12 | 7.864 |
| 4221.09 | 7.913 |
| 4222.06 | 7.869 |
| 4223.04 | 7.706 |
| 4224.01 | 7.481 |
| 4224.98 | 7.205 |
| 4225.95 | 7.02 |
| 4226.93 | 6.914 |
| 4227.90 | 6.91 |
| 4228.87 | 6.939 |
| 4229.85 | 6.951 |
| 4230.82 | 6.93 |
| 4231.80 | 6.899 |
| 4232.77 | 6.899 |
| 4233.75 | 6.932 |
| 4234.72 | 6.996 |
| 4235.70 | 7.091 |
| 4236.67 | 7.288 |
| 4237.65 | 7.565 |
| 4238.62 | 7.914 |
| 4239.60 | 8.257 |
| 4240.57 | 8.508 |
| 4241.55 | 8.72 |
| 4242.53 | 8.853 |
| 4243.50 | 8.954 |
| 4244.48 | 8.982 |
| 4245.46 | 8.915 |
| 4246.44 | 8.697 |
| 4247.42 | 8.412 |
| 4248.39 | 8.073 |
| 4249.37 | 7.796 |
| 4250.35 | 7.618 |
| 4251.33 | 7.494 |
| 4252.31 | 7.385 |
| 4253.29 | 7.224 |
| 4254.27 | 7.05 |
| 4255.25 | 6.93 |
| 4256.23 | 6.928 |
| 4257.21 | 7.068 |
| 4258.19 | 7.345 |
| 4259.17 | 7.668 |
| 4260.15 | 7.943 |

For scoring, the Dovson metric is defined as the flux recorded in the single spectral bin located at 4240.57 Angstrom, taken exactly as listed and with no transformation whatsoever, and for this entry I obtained 8.508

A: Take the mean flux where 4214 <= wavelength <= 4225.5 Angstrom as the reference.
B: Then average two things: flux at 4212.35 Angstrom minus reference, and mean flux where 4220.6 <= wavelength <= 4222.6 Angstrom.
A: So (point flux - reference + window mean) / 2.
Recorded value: 4.10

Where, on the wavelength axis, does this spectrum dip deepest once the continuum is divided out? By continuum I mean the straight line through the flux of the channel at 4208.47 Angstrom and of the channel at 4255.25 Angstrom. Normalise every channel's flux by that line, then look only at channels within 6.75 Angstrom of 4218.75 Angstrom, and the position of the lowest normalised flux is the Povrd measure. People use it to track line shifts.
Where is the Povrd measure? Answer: 4224.98 Angstrom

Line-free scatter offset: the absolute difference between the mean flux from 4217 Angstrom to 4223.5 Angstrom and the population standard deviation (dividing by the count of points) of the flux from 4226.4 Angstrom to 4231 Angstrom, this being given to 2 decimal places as 7.73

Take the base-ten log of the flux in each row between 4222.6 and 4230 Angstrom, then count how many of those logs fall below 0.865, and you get 6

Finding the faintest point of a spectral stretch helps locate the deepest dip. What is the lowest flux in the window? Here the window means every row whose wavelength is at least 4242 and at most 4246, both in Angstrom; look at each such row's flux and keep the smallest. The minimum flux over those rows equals 8.853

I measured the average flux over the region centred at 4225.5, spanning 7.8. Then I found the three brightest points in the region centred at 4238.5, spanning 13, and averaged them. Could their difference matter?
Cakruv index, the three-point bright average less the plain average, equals 1.7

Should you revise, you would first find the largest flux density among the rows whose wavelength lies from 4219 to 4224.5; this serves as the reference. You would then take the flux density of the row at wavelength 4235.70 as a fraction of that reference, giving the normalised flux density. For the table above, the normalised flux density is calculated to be 0.90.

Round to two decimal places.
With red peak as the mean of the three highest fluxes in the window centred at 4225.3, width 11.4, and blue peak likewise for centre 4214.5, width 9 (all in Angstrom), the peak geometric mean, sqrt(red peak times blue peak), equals 7.92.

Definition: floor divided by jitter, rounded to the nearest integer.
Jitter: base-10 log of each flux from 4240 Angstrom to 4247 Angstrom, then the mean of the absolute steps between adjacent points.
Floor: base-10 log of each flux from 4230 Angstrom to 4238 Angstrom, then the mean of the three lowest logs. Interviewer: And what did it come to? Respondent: 134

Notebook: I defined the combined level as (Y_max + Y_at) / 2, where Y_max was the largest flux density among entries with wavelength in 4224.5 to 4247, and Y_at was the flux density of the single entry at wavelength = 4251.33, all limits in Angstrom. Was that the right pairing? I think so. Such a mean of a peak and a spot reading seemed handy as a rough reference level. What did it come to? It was 8.2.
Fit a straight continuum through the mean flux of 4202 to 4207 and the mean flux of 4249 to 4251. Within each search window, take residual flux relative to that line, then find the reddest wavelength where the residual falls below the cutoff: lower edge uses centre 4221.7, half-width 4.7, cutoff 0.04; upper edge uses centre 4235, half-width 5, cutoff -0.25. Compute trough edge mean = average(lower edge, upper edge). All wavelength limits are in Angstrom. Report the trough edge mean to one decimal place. 4231.3 Angstrom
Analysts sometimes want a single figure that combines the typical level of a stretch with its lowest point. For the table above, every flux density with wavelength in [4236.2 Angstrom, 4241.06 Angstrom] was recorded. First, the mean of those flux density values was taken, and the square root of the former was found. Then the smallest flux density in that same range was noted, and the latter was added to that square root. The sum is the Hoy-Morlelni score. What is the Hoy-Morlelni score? 10.1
